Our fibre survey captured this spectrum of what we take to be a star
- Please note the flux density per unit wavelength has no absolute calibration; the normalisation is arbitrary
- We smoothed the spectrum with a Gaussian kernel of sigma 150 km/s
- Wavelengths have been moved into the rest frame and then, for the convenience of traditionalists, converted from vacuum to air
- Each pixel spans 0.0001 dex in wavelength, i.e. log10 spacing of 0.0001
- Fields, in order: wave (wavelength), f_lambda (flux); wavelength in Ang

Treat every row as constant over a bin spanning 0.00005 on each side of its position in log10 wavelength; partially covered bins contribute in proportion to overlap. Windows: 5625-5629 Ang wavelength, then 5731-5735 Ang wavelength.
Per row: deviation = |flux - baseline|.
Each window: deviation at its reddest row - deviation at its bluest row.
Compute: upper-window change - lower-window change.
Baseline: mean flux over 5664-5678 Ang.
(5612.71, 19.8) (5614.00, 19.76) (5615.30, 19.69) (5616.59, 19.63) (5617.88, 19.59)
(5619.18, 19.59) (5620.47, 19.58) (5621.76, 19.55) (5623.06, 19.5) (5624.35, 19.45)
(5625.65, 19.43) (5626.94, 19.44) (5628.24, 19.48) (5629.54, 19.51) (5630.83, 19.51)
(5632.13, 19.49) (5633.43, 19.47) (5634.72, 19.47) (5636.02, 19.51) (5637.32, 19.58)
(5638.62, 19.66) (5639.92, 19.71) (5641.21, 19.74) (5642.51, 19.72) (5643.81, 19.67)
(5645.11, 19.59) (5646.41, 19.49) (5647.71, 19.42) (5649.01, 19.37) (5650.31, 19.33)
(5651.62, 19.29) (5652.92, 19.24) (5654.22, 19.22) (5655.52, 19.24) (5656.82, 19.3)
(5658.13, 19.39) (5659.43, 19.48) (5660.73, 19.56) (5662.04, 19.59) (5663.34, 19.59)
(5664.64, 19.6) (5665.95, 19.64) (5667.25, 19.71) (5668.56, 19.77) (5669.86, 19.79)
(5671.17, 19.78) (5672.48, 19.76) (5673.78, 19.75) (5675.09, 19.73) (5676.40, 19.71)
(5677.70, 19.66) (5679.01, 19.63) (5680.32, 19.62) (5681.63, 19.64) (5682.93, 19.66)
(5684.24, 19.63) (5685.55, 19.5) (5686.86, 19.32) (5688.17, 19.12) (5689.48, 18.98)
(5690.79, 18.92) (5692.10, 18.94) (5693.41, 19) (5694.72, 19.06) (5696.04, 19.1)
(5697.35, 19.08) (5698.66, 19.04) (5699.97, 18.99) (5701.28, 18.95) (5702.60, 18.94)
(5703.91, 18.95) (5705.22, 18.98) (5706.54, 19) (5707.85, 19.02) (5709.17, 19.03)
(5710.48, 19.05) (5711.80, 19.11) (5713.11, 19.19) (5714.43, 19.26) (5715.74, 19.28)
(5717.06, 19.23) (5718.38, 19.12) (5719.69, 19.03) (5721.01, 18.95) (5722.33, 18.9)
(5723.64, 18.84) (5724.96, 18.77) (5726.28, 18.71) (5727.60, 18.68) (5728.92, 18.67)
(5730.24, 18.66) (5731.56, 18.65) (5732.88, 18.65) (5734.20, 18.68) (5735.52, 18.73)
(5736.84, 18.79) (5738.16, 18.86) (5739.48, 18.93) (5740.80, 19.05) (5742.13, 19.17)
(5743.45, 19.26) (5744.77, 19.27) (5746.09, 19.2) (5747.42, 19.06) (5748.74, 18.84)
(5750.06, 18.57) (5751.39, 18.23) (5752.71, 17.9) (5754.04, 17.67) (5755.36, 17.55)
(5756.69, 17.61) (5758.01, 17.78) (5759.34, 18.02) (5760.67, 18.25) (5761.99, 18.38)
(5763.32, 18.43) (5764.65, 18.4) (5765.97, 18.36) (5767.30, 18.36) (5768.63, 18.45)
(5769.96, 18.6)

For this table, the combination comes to 0.02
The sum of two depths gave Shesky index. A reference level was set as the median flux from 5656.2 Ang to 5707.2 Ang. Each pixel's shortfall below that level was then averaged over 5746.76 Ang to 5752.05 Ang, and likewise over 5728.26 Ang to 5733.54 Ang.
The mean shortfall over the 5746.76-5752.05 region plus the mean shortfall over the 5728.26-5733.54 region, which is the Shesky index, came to 1.7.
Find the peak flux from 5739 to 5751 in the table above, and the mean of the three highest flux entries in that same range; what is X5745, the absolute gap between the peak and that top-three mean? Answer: 0.03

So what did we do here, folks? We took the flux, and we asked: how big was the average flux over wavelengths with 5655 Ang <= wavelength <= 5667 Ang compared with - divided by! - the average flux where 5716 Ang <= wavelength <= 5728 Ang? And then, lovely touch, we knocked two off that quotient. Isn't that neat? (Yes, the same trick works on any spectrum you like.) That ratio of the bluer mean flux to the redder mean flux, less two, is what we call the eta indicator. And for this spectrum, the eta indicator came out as -0.970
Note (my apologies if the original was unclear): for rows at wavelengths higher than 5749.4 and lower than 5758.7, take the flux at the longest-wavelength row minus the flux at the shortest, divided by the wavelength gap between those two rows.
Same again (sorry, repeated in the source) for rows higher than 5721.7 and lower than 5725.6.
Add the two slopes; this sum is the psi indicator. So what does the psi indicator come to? -0.15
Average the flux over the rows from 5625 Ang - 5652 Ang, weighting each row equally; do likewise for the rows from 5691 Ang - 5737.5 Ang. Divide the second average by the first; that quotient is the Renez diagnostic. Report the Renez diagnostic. 0.97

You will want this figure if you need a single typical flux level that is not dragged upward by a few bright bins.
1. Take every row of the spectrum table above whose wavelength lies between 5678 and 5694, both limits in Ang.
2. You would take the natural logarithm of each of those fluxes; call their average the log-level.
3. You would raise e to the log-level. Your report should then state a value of 19.3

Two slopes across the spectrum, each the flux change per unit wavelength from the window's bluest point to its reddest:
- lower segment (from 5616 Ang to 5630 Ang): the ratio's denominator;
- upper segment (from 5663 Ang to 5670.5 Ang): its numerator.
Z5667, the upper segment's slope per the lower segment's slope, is -3.3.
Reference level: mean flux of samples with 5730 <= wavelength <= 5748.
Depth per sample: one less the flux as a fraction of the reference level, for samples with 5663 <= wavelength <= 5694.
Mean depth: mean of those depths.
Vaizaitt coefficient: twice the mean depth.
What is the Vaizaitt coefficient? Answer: -0.06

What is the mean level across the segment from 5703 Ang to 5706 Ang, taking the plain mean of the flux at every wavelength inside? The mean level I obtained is 19.0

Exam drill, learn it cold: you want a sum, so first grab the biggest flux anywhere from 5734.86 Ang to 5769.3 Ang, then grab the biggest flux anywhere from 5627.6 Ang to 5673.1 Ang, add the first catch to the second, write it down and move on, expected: 39.1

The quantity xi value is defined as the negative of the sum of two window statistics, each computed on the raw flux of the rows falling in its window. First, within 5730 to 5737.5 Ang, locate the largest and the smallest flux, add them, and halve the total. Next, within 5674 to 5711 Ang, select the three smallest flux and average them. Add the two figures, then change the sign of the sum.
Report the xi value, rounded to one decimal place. -37.7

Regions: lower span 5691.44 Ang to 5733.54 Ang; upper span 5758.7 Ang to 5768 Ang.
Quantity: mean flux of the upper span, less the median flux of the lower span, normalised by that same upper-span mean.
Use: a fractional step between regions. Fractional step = -0.037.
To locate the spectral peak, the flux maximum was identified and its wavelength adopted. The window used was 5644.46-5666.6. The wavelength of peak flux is 5665.95 Ang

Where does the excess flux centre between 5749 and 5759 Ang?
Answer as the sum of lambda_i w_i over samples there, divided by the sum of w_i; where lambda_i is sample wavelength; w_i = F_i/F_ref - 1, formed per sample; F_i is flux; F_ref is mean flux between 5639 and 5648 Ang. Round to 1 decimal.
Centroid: 5754.5 Ang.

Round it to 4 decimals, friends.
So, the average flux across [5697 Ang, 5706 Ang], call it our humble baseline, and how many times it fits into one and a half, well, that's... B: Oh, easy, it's 0.0790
